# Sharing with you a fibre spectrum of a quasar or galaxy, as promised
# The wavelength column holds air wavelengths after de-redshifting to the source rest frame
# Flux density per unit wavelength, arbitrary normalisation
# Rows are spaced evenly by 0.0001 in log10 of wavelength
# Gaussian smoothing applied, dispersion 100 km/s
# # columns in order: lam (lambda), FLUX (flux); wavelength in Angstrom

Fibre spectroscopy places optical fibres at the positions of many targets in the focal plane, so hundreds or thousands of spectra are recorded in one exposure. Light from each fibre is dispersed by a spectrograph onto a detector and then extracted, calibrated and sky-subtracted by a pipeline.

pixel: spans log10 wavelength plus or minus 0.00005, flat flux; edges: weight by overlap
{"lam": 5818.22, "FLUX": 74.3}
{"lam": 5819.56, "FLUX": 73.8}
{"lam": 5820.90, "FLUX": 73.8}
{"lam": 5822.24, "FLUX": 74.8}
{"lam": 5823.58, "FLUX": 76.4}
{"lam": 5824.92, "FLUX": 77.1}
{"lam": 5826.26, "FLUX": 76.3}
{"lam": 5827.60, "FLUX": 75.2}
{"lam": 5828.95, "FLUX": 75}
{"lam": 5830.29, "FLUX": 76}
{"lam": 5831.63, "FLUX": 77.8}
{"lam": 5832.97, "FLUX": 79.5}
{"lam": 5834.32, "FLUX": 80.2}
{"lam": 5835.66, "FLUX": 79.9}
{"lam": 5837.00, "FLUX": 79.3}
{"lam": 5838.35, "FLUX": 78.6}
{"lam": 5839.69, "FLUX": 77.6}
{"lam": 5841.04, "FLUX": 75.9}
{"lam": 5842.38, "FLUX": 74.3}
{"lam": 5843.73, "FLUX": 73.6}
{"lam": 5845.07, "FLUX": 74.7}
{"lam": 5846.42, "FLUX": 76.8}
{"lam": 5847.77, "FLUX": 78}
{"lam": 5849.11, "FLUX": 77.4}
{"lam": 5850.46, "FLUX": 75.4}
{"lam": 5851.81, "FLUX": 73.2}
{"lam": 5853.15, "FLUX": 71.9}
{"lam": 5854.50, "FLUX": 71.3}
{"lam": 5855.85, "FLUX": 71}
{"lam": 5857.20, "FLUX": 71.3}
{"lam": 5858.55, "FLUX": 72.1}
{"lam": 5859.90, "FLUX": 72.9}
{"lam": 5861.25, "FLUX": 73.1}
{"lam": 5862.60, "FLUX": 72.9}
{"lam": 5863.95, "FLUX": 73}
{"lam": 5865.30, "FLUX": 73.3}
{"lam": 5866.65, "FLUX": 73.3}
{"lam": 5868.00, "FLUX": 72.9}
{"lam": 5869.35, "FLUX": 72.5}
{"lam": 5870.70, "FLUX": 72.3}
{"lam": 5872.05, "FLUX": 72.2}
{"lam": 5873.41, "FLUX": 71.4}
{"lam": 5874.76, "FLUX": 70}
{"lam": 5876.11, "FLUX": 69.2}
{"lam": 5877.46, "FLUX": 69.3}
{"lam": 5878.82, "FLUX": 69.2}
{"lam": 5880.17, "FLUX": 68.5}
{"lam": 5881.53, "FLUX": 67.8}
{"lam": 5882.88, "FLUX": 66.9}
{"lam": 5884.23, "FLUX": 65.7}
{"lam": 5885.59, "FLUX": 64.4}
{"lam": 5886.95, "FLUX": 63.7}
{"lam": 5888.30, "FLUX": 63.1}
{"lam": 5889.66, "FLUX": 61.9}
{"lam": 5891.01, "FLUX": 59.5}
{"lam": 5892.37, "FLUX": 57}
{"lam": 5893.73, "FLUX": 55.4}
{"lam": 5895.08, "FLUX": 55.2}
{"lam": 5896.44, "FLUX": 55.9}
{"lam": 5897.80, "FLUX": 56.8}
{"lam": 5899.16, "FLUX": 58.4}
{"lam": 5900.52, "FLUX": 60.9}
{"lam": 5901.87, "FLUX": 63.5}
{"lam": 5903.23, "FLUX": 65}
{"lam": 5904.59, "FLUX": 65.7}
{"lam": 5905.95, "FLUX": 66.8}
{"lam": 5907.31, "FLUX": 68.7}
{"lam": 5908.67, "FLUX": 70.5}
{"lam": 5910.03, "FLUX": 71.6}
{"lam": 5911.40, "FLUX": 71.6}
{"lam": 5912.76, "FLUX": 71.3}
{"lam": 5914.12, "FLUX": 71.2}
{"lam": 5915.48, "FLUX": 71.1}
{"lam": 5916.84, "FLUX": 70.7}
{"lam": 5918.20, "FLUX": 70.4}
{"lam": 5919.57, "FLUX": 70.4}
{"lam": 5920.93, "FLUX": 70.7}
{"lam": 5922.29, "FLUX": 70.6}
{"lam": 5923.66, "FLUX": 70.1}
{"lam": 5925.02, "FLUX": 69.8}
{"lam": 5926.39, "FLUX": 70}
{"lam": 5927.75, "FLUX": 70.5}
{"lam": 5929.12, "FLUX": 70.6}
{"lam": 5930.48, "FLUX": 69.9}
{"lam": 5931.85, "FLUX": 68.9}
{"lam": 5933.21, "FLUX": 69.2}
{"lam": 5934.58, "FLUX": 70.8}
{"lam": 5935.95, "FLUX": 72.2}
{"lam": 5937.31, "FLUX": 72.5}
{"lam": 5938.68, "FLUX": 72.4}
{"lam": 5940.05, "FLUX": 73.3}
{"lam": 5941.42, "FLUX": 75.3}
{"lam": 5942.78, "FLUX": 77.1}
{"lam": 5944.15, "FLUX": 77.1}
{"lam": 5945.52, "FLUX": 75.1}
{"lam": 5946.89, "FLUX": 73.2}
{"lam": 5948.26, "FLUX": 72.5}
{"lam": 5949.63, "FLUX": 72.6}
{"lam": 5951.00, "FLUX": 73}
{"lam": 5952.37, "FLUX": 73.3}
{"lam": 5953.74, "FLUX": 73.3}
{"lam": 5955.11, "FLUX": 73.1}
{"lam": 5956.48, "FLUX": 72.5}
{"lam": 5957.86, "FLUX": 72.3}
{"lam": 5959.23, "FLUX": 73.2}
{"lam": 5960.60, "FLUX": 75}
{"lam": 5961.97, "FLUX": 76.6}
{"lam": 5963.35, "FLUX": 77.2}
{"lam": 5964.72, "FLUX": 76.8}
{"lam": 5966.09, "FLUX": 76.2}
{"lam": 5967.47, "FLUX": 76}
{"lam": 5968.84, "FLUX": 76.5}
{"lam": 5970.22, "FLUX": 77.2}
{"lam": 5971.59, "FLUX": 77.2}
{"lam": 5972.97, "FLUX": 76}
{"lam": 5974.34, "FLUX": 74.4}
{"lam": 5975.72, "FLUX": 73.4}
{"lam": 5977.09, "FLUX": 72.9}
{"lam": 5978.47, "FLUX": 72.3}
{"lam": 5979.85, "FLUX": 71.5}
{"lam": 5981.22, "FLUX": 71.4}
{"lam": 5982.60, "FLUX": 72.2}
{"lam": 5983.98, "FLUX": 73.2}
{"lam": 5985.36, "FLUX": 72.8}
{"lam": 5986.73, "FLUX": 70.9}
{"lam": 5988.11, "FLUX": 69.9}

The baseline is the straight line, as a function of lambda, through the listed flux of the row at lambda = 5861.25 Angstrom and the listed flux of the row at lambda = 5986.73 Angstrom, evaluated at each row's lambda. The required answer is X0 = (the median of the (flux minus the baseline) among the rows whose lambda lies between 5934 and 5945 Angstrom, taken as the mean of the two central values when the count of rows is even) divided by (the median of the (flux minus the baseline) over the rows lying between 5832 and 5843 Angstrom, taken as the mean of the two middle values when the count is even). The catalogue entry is 0.2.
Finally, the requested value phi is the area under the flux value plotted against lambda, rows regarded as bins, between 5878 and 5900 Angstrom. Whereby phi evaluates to 1361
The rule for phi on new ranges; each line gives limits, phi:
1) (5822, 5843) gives 1621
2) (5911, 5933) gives 1550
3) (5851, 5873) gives 1594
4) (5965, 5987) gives 1631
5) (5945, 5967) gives 1630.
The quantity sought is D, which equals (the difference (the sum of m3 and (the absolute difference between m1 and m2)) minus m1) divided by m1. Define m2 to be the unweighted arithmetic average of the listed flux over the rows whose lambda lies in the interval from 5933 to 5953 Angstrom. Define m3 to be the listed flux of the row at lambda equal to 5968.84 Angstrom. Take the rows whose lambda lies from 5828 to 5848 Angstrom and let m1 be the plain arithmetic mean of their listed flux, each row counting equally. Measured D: 0.04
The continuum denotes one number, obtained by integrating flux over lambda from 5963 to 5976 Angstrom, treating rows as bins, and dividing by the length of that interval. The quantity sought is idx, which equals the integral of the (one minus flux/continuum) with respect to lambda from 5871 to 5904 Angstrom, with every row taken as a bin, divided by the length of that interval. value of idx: 0.16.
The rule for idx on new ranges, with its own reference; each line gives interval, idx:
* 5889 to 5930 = 0.13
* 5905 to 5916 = 0.08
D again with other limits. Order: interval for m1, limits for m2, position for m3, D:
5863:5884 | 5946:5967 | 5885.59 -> -0.04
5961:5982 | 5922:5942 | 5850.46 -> 0.06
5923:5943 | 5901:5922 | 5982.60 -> 0.04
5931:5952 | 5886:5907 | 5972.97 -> 0.21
